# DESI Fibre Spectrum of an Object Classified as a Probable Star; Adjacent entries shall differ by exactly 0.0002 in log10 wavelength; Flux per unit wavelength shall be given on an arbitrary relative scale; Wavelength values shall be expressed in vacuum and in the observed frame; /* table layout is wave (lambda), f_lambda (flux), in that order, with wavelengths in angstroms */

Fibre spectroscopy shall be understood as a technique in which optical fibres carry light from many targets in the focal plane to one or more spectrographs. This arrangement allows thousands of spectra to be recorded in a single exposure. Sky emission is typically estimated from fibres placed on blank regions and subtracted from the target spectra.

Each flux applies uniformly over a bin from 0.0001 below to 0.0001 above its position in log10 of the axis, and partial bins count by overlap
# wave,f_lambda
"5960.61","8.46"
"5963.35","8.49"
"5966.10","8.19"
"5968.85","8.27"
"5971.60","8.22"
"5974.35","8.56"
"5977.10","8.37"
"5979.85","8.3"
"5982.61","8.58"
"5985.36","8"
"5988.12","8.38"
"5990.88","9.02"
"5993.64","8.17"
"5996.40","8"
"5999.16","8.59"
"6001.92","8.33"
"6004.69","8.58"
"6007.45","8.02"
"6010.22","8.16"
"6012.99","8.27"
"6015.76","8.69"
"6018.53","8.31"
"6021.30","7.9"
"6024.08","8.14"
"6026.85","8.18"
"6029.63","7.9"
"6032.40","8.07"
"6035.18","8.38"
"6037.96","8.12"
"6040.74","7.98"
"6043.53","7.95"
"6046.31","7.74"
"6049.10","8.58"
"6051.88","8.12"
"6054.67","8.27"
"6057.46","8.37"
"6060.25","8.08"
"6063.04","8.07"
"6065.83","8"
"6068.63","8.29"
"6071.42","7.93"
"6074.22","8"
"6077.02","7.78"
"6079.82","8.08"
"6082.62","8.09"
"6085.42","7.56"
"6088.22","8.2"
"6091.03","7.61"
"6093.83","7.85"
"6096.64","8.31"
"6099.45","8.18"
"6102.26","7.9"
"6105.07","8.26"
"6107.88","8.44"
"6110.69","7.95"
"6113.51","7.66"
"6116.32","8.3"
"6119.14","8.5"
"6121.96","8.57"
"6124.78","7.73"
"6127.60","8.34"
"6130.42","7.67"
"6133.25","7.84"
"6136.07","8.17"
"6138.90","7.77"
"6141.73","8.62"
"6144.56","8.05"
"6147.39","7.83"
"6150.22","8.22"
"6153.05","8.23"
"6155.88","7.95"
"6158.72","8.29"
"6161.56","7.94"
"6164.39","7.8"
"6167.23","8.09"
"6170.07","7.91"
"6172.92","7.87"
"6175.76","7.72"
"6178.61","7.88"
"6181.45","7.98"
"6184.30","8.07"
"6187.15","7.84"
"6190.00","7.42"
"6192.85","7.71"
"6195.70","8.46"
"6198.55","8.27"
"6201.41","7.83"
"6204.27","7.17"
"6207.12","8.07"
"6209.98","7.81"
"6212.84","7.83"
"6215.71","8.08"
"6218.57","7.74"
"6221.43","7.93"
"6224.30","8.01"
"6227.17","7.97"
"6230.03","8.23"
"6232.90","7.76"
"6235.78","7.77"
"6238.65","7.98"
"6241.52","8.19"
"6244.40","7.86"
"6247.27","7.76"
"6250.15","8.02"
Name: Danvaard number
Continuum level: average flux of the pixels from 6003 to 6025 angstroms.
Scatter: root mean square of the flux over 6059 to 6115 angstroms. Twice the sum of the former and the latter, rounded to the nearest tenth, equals 32.5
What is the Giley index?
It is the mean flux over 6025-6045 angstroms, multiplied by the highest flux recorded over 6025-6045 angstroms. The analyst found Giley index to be 68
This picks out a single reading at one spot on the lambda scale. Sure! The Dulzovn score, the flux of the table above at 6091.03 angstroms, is 7.61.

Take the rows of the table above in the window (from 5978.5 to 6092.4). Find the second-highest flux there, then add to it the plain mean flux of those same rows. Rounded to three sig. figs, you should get 16.9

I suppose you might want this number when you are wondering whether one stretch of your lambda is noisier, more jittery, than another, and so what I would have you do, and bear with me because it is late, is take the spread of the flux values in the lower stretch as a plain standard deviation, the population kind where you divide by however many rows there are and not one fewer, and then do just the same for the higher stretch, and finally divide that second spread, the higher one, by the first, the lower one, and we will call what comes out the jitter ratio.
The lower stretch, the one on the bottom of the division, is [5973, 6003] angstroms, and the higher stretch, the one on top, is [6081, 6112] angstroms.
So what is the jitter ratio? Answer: 0.97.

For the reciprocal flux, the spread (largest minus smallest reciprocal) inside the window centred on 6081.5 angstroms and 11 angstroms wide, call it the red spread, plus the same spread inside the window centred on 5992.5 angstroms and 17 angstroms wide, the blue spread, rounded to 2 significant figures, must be 0.023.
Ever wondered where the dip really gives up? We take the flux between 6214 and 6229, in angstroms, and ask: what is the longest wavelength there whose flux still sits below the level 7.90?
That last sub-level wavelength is 6218.57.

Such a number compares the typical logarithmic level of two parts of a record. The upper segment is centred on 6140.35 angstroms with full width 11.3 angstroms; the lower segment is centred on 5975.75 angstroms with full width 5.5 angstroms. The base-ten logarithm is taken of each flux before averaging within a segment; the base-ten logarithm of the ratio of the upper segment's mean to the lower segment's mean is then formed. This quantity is -0.008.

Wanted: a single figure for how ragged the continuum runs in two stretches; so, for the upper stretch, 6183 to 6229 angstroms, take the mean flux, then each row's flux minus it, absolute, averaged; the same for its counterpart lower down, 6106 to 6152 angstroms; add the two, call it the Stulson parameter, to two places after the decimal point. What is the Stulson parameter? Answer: 0.51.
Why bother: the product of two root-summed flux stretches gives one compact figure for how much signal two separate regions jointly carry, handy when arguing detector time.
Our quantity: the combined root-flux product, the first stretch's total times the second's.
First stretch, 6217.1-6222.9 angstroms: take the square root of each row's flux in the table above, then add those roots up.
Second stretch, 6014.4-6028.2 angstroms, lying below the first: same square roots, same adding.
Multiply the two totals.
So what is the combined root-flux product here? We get 80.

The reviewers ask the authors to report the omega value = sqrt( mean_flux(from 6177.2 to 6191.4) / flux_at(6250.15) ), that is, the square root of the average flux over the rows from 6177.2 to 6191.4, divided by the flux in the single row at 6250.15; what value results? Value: 0.989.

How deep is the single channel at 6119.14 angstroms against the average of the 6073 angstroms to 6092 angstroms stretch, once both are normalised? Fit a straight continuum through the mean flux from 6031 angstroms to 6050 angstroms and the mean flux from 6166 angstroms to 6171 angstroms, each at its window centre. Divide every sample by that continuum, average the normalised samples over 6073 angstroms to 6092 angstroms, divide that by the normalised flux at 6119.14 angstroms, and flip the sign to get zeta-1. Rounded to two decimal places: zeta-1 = -0.93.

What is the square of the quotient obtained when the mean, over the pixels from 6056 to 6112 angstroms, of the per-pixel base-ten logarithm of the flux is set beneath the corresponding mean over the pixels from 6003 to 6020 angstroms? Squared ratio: 1.034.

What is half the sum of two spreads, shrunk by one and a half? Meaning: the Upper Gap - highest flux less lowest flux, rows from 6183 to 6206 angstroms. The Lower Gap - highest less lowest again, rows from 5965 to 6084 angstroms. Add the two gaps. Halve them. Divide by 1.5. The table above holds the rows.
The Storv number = 0.86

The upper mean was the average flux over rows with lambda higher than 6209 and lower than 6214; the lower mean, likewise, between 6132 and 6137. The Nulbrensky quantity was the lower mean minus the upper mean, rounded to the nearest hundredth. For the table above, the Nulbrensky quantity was 0.18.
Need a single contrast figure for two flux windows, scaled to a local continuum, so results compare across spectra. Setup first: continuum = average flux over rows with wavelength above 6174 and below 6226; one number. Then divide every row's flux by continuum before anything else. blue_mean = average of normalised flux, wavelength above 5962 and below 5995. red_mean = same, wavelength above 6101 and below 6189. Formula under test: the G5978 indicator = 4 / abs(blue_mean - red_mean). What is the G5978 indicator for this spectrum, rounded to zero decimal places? 94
